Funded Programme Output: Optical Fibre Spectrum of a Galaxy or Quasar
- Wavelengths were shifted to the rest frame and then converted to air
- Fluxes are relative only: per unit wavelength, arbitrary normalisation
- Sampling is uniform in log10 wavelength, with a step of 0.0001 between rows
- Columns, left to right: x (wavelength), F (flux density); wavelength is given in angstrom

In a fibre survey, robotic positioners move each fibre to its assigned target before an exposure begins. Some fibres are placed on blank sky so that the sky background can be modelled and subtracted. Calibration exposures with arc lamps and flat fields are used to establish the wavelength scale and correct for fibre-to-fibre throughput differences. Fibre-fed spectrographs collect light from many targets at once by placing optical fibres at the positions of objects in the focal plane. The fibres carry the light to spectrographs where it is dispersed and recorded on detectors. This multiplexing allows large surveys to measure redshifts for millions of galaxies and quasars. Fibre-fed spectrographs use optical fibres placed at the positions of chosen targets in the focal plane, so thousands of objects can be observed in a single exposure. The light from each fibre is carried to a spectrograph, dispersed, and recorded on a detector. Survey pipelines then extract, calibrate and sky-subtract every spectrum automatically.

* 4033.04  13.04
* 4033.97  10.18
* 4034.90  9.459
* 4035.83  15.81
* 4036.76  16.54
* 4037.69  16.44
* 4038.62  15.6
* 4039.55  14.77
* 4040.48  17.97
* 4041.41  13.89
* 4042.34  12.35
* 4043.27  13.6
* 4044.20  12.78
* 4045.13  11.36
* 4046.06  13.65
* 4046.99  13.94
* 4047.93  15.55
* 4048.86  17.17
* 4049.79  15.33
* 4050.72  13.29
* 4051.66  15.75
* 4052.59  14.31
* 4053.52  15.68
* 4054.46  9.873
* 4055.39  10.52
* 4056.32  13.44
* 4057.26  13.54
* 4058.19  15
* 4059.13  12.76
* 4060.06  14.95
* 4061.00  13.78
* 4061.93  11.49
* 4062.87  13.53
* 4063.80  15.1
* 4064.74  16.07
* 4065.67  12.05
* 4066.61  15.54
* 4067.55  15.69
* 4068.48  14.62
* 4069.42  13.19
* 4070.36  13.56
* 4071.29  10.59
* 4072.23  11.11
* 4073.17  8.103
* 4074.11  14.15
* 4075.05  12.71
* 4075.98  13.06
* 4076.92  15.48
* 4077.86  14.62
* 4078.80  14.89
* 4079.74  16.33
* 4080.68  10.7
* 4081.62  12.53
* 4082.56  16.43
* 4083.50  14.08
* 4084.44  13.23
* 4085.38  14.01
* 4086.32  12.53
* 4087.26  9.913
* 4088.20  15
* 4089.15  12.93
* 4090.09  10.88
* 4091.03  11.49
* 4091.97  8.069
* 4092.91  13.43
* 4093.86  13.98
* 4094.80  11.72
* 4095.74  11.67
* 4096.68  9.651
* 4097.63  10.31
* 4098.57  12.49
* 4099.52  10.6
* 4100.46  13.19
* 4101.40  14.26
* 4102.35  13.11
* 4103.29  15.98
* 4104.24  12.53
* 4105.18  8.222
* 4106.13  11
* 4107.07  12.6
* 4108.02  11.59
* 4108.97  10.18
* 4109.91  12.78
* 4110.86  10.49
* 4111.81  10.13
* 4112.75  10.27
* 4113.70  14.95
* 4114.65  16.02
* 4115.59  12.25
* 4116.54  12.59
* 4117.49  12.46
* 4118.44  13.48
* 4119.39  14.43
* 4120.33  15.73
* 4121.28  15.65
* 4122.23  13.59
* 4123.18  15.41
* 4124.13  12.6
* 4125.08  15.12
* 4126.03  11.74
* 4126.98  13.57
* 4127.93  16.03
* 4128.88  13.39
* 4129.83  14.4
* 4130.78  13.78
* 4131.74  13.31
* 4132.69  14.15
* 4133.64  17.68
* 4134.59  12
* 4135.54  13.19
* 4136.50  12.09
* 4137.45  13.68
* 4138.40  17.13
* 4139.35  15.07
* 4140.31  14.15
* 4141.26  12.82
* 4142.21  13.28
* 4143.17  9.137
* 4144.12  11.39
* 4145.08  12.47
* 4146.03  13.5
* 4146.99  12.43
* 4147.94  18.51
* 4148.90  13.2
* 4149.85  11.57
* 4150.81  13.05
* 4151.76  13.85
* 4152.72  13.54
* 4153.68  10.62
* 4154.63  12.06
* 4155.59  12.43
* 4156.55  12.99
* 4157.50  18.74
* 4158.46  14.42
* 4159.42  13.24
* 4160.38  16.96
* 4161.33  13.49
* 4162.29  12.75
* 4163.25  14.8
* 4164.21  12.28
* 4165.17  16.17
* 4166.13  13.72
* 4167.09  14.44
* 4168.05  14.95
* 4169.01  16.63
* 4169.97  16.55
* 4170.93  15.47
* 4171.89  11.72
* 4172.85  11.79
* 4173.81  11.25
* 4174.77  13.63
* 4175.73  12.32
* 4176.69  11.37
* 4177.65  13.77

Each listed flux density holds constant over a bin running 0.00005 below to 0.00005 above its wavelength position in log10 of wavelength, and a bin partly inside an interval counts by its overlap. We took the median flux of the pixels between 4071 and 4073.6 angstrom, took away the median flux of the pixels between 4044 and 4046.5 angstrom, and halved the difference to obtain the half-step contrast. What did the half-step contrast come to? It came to -1.1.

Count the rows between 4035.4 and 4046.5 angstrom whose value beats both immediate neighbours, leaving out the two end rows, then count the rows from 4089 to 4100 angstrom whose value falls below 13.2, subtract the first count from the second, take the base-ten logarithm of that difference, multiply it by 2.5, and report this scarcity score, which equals 2.1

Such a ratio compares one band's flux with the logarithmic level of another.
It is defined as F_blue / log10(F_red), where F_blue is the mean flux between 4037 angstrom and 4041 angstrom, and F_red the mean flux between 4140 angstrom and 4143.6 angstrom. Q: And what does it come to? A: 14.8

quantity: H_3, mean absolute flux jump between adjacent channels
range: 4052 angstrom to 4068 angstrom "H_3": 2.03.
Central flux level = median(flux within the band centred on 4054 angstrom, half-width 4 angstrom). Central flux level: 13.5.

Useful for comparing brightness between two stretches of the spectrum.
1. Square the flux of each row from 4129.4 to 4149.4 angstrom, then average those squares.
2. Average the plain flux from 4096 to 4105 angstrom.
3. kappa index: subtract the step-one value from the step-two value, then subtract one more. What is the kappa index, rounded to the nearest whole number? -180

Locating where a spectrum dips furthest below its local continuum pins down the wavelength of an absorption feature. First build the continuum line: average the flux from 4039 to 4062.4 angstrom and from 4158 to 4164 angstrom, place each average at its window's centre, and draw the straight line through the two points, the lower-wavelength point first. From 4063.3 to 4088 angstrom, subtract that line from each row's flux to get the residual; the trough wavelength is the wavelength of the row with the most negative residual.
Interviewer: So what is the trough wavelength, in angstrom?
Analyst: 4073.17 angstrom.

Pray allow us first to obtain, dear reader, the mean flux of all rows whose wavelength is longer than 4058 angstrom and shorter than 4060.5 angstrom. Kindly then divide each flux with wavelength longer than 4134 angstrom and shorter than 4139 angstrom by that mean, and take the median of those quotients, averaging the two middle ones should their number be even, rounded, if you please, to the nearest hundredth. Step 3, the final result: 0.93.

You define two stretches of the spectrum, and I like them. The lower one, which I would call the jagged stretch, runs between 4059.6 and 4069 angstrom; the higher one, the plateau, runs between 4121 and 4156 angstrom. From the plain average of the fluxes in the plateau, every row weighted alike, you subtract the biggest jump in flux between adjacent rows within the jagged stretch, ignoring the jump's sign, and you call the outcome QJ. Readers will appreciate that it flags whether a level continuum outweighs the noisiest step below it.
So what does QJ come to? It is 9.5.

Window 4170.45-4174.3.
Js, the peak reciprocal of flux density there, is 0.089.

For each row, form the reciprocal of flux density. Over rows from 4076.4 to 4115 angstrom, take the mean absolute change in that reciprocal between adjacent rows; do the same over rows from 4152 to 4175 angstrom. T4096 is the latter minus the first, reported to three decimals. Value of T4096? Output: -0.005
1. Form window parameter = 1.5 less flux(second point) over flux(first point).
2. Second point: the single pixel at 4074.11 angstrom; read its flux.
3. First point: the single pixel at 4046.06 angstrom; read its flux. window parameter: 0.46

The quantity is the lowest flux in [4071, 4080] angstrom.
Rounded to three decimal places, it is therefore 8.103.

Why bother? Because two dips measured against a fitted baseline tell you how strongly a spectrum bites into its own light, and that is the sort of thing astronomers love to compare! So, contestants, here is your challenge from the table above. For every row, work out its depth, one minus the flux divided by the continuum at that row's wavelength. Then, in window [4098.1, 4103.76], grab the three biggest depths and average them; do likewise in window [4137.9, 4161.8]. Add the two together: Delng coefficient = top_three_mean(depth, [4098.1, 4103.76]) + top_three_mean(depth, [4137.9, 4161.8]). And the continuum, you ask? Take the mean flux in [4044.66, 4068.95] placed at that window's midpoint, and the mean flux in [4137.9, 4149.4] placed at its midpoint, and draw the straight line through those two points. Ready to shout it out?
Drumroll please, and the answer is 0.36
